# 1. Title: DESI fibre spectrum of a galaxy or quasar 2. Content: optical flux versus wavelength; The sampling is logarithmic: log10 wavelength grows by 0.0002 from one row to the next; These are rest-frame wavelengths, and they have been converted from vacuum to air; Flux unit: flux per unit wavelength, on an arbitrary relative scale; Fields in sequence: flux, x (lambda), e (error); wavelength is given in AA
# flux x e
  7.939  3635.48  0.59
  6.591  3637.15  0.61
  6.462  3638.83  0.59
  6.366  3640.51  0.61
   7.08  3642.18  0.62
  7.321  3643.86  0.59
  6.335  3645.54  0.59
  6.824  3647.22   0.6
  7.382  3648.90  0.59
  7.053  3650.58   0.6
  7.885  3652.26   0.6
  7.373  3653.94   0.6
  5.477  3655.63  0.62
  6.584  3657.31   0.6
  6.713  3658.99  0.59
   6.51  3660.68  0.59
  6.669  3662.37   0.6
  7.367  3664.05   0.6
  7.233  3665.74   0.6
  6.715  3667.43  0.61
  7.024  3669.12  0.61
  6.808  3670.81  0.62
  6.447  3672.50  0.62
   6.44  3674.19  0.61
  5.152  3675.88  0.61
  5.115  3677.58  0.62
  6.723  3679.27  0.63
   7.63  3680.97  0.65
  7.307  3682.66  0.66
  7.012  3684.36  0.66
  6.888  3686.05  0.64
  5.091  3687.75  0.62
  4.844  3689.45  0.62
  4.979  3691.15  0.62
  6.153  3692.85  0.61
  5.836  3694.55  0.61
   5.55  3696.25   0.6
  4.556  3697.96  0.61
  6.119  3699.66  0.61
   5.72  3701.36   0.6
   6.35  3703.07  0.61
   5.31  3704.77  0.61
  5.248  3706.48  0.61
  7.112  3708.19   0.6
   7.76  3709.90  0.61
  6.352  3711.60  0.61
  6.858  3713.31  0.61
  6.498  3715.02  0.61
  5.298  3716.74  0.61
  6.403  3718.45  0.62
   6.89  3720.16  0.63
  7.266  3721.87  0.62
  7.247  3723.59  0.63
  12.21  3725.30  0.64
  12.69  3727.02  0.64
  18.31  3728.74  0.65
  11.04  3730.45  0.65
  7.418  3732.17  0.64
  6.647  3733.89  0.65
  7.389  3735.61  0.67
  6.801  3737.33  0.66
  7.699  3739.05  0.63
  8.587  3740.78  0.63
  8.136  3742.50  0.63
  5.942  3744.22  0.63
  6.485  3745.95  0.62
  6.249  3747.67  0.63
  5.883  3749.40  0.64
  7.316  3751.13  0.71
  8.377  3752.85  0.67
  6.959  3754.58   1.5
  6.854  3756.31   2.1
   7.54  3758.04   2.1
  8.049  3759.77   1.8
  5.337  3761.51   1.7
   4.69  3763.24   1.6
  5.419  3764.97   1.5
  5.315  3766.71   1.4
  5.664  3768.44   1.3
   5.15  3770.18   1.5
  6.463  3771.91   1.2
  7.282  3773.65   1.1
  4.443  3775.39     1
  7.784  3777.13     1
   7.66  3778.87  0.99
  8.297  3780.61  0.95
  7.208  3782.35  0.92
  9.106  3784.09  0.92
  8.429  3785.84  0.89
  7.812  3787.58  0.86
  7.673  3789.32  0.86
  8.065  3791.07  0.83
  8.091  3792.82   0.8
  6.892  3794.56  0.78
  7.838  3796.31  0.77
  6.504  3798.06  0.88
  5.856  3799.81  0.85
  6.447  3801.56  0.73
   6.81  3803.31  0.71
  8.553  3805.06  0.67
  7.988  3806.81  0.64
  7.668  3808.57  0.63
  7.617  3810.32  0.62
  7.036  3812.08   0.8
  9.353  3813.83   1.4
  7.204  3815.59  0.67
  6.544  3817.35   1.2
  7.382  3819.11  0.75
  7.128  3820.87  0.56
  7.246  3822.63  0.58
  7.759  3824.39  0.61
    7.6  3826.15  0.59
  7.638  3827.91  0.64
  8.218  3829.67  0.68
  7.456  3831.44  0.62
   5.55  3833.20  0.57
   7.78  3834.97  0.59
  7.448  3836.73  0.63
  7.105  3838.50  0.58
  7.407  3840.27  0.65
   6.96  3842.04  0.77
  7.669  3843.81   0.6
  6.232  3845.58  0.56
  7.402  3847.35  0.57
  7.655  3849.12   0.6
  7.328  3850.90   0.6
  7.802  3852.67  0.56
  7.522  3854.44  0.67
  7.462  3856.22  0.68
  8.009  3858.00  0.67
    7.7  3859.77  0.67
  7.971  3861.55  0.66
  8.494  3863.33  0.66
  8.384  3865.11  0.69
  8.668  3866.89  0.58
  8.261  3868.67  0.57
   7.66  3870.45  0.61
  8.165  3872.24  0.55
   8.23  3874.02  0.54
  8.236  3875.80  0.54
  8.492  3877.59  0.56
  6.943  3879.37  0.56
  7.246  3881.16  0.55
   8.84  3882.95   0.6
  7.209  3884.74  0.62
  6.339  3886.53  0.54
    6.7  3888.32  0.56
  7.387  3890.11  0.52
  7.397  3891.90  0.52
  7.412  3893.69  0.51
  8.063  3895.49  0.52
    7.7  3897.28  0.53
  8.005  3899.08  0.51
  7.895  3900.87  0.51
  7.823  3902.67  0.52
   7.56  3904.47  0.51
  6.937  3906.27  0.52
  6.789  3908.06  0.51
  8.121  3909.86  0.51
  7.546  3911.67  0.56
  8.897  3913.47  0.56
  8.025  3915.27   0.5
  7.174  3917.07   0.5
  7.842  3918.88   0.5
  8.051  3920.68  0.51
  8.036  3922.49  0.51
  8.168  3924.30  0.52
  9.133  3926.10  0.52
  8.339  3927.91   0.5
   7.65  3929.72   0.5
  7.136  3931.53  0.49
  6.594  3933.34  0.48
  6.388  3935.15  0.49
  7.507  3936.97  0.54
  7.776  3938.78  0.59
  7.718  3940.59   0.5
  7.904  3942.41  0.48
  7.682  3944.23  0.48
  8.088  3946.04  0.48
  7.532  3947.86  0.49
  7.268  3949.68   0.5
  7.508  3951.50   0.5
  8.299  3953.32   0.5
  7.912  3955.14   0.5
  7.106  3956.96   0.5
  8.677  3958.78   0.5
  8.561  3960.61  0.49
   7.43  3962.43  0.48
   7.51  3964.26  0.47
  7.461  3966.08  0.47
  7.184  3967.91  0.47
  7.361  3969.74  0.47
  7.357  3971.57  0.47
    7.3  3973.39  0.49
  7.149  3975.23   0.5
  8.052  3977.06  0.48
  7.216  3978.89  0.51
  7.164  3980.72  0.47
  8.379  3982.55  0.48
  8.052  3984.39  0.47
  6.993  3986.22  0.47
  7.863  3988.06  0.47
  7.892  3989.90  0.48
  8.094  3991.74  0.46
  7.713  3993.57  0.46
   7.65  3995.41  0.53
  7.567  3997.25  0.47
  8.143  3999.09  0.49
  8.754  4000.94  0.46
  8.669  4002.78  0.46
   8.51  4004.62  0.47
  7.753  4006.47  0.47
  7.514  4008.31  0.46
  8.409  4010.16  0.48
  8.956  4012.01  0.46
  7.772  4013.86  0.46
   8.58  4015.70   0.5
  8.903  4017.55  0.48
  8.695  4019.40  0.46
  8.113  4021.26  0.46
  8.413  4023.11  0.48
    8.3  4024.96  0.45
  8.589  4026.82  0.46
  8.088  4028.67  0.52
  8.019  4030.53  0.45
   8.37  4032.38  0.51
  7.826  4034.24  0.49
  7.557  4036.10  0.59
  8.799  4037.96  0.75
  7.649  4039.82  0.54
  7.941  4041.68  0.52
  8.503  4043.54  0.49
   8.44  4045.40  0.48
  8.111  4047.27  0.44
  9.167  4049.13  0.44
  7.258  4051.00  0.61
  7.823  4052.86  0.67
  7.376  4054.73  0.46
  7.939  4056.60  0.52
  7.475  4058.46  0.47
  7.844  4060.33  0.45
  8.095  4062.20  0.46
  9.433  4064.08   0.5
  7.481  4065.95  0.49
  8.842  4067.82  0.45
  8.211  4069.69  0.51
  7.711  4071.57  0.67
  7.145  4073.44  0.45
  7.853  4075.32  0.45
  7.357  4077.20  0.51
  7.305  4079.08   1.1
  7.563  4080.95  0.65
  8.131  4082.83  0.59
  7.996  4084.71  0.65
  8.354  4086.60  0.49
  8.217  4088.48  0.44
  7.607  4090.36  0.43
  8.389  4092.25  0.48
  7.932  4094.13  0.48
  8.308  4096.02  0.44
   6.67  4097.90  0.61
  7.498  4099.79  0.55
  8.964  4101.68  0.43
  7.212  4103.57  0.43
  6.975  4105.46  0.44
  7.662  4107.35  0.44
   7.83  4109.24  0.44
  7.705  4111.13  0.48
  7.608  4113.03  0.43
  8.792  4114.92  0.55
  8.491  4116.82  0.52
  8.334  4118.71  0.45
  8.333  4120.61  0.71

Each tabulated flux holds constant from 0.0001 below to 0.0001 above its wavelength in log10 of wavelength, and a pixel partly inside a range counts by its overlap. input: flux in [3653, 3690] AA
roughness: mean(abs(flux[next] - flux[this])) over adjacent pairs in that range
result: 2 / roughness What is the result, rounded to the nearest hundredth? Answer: 3.40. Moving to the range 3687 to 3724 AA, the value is 2.83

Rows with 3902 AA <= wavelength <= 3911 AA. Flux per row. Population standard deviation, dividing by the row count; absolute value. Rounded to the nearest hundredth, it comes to 0.51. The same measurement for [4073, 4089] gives 0.41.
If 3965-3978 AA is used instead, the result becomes 0.28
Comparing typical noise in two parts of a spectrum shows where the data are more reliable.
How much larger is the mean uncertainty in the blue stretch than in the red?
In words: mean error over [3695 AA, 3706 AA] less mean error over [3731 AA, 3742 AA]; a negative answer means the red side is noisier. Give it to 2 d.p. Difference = -0.04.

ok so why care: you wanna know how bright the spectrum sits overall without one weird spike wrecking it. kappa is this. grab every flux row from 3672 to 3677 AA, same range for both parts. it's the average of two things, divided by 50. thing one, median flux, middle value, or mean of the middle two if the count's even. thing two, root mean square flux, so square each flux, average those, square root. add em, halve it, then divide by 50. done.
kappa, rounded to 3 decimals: 0.125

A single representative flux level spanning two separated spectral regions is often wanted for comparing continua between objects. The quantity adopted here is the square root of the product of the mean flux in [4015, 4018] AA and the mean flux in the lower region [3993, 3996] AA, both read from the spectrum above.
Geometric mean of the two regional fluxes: 8.2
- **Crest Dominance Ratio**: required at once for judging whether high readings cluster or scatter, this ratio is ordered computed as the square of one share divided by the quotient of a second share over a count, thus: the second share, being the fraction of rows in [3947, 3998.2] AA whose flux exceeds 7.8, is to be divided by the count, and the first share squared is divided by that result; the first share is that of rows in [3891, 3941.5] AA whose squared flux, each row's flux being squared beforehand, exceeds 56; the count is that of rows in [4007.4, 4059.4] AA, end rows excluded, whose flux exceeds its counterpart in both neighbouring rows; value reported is 14.3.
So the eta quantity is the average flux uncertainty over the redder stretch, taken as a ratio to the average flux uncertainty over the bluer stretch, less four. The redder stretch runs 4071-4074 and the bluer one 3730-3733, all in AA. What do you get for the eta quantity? -3.13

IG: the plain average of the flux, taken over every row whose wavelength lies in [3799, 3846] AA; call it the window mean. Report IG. 7.3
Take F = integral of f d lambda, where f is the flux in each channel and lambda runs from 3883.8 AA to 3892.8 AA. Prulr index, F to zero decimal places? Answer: 63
